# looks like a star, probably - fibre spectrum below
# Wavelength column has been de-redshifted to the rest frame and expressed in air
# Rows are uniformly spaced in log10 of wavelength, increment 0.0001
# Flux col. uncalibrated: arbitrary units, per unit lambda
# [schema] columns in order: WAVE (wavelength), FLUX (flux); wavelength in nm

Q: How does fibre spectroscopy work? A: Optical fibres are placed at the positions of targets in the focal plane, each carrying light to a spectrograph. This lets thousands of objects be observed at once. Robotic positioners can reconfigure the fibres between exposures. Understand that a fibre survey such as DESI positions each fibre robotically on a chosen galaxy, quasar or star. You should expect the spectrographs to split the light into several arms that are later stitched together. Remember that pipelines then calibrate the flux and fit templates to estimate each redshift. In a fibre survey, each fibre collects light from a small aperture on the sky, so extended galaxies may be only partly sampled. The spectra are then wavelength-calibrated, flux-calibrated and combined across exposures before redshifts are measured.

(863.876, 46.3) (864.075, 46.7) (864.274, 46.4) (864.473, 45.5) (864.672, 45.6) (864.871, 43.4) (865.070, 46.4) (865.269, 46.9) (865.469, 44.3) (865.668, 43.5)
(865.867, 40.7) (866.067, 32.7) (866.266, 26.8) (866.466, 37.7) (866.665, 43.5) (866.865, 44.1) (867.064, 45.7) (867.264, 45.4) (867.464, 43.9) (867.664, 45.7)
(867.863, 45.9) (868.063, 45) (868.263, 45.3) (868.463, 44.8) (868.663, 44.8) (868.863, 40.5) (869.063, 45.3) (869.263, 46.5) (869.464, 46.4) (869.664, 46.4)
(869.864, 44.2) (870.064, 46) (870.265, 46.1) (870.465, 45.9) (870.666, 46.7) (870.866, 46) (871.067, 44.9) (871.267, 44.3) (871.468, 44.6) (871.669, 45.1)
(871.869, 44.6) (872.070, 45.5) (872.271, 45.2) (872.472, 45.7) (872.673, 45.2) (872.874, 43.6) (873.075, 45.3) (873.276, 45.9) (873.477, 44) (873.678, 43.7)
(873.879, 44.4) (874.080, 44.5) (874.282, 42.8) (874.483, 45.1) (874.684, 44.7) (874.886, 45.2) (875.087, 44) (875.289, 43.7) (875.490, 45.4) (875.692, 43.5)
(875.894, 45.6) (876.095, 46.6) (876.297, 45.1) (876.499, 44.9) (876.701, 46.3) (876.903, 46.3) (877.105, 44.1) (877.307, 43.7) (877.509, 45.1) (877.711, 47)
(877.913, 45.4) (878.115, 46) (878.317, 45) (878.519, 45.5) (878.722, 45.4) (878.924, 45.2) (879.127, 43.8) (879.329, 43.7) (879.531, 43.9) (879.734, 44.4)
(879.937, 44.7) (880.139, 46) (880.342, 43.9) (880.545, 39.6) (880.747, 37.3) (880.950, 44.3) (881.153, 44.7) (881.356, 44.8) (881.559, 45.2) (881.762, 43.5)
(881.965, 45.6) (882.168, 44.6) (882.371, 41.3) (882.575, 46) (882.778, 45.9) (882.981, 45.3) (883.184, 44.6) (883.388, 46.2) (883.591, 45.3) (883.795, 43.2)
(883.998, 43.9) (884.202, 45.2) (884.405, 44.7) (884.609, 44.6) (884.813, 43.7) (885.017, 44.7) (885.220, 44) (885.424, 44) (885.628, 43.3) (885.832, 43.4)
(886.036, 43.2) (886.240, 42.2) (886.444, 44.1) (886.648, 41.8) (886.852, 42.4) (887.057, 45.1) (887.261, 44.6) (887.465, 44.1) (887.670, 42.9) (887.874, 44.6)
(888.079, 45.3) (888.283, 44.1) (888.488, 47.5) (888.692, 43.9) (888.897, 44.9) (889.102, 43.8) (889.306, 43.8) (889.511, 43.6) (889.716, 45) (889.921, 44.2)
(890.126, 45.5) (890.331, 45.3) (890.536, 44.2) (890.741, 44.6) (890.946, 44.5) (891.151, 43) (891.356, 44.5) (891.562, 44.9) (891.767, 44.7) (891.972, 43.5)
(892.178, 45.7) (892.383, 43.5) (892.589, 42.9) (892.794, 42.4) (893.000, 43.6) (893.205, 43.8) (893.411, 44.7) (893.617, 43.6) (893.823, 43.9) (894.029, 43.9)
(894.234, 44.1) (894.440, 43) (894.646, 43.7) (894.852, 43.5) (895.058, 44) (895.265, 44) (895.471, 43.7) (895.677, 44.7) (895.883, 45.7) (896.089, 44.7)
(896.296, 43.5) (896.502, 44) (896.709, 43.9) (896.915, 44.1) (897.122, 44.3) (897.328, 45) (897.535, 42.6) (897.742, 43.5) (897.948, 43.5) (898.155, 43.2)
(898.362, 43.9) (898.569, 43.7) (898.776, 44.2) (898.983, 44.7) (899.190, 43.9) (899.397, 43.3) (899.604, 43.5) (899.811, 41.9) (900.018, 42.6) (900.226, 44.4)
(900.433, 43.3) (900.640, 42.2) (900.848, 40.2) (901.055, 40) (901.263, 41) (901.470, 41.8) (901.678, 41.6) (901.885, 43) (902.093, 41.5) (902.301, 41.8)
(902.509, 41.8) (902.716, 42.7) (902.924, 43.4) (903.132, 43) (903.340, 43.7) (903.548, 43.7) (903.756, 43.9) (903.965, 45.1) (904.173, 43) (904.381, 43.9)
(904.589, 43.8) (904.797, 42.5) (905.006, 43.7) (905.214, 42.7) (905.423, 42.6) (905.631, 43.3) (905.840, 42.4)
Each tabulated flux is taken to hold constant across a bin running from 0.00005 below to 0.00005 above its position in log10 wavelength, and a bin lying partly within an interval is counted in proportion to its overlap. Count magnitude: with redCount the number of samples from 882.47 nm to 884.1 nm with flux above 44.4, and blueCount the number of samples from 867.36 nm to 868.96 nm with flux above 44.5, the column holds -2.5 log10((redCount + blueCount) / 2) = -1.9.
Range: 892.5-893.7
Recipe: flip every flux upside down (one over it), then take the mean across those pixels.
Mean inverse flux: 0.0230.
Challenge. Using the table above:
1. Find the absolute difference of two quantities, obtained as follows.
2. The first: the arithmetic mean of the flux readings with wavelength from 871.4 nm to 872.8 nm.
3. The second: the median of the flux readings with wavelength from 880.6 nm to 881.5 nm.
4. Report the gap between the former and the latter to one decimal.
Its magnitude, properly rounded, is 0.6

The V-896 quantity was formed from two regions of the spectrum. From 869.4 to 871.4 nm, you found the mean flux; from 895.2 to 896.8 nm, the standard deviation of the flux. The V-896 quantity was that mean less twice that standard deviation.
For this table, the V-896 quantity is 44.3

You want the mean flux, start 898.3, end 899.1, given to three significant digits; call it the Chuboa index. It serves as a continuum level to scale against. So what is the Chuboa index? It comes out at 44.1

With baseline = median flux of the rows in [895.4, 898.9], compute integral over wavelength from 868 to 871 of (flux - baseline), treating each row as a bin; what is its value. 4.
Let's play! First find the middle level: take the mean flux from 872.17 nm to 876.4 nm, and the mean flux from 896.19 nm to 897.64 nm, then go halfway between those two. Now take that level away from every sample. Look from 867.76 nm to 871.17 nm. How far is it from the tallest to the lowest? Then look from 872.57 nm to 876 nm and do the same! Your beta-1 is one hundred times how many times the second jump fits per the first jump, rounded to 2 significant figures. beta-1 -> 50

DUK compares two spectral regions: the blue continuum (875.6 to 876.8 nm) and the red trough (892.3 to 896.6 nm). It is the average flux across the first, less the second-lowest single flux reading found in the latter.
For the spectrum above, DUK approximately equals 2.4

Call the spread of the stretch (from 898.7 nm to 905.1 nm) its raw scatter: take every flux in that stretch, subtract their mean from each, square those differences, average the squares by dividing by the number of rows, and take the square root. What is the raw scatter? 1.23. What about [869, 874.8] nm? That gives 0.95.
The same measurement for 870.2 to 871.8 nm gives 0.79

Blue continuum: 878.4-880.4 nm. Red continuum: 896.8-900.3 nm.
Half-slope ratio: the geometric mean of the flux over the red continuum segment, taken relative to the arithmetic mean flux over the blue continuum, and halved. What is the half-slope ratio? 0.489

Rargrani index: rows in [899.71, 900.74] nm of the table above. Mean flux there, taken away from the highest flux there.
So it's 1.5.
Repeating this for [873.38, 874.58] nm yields 1.0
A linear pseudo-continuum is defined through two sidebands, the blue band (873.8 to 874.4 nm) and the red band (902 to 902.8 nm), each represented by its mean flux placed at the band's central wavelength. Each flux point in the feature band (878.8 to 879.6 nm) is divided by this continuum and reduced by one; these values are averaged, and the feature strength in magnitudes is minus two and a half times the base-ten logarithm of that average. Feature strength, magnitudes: 4.6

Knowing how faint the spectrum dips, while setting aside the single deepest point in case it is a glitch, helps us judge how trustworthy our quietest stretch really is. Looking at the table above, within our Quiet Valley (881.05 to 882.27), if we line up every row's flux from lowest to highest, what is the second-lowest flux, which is 44.6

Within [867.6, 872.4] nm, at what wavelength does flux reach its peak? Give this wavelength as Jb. 870.666 nm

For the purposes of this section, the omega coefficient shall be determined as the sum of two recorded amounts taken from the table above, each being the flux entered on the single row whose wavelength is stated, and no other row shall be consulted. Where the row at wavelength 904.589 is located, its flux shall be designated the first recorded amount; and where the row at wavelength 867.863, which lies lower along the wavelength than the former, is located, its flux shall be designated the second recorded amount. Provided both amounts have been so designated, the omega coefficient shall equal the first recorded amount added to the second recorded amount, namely 89.7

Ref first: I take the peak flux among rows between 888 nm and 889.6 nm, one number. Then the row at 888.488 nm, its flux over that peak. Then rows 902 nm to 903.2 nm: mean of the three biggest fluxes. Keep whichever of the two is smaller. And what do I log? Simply 1.00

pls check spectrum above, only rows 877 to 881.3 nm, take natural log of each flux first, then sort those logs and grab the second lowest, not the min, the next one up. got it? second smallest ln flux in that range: 3.68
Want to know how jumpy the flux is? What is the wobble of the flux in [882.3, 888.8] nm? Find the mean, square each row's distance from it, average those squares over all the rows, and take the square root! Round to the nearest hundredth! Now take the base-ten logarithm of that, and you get 0.12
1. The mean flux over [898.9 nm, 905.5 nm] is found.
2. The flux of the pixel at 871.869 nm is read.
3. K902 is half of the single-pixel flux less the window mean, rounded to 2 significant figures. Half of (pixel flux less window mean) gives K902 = 0.89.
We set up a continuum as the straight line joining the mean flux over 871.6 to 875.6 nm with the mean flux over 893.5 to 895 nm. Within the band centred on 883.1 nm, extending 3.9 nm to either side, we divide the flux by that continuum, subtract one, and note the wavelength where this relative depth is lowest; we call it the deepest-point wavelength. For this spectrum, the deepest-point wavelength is 880.747 nm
